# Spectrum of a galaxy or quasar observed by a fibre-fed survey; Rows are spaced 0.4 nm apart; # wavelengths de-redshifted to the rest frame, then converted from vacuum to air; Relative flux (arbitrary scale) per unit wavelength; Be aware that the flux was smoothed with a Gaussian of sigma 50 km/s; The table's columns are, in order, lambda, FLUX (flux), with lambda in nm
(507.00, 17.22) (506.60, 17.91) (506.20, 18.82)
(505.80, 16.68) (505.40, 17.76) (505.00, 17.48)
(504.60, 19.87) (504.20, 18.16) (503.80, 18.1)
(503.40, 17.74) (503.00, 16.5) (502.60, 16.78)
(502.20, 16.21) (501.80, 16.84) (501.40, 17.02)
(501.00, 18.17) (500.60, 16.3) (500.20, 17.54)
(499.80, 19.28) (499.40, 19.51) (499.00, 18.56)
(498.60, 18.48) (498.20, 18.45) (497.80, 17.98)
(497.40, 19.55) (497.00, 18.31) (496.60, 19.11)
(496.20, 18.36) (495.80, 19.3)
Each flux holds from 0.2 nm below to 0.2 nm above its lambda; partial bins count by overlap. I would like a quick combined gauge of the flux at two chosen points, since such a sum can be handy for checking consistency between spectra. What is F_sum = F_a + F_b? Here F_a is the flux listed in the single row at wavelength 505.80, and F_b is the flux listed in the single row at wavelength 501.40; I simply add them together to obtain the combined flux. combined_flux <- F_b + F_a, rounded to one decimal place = 33.7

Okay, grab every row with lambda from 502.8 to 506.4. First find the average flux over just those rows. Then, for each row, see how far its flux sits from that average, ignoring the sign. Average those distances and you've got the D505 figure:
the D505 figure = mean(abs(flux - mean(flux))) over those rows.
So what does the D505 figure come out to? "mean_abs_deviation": 0.74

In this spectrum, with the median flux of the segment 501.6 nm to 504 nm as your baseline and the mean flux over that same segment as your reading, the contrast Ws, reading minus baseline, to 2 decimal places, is 0.22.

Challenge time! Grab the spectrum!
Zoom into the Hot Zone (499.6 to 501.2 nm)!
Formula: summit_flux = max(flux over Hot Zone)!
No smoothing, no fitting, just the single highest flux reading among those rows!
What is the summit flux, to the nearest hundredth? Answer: 19.28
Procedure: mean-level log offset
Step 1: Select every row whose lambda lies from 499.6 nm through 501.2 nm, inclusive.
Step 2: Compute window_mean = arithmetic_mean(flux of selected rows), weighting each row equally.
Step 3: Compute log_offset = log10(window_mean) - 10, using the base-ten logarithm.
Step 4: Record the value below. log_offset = -8.75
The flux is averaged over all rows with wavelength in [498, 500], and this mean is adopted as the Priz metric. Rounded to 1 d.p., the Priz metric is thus 18.9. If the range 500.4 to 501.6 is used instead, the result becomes 17.2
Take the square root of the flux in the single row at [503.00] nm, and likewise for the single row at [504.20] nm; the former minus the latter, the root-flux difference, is -0.20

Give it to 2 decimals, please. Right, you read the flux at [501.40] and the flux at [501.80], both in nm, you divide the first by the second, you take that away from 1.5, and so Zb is 0.49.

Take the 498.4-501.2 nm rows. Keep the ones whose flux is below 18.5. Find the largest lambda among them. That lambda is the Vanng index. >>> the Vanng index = 501.00 nm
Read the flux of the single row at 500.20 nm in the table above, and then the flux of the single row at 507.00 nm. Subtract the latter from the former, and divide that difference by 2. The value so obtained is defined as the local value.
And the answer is 0.2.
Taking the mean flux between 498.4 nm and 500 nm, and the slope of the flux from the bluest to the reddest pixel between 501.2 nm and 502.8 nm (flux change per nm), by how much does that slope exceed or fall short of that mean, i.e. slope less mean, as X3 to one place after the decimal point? -19.2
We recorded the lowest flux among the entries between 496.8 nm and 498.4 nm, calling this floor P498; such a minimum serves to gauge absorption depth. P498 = 17.98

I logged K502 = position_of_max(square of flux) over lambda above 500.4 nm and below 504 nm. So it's 501.00 nm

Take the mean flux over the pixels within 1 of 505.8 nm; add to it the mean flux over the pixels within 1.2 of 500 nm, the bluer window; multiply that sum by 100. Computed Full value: 3596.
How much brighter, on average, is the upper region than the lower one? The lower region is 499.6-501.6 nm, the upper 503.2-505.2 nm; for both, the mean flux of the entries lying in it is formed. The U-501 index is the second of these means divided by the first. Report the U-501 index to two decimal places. 1.03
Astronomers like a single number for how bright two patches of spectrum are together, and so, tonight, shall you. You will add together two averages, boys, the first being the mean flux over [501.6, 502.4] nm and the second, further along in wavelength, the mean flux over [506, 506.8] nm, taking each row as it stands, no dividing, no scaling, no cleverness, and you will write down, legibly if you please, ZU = 34.9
